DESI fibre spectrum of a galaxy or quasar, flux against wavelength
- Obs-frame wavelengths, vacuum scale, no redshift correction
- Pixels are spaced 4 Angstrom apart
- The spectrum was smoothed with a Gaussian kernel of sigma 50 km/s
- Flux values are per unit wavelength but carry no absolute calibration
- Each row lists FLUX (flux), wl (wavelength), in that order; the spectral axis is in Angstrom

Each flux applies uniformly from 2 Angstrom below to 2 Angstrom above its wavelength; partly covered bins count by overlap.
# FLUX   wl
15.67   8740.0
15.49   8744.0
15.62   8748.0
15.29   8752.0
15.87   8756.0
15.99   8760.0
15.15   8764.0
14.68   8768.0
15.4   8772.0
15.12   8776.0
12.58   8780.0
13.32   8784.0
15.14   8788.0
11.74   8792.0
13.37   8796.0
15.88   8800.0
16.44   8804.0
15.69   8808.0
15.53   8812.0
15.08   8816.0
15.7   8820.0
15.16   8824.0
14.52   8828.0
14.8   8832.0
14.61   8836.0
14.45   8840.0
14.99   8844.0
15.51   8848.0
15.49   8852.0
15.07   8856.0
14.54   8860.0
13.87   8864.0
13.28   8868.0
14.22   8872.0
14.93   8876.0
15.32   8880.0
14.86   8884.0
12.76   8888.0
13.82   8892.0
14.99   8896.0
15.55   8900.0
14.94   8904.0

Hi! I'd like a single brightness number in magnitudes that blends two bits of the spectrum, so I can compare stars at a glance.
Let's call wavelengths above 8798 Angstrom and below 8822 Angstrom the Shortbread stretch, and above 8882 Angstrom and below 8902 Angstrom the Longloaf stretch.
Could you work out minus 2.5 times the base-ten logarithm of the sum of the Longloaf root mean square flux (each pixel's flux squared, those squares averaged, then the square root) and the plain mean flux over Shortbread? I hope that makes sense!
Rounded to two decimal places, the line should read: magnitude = -3.70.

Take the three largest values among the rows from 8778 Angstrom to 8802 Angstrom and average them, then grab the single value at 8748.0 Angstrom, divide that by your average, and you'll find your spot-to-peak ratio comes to 1.06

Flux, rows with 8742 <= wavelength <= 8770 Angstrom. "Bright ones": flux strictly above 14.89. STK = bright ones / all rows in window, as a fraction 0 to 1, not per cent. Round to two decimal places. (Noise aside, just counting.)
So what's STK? 0.86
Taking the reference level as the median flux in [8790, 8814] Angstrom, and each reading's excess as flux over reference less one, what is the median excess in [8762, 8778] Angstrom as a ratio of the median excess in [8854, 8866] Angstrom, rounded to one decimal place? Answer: 0.4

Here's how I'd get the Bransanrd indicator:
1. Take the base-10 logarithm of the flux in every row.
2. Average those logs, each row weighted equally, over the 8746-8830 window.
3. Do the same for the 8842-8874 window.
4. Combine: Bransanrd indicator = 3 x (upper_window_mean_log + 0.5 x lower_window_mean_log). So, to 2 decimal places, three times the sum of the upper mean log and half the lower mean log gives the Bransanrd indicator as 5.25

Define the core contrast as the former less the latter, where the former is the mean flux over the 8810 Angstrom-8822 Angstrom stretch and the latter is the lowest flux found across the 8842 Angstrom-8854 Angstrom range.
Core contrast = 0.45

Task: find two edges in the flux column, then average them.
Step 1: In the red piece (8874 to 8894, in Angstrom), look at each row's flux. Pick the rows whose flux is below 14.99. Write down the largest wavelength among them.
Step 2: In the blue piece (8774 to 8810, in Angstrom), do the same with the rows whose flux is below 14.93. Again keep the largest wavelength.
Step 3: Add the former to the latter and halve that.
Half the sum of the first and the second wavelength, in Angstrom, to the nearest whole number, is 8844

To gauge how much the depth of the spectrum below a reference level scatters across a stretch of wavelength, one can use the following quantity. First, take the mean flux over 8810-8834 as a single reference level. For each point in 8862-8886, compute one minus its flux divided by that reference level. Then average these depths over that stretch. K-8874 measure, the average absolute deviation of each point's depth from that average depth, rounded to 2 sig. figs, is 0.041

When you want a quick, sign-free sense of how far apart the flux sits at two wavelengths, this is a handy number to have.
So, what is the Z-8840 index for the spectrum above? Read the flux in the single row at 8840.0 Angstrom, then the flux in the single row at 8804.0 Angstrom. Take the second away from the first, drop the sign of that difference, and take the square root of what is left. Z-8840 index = 1.41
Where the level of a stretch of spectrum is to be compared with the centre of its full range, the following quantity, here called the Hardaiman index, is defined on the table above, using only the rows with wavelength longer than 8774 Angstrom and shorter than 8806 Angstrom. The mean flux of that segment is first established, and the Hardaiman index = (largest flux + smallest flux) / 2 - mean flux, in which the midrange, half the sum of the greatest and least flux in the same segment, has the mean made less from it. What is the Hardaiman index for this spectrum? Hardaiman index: -0.1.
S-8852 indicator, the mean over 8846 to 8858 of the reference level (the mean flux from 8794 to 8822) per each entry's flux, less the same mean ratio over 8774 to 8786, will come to -0.13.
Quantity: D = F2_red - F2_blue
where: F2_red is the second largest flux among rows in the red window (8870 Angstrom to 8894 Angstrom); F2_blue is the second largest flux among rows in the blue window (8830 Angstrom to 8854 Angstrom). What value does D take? -0.6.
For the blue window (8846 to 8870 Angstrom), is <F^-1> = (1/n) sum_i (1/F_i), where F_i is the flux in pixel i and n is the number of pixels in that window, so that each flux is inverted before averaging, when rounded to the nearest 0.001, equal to 0.069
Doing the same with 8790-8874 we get 0.068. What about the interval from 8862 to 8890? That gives 0.071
